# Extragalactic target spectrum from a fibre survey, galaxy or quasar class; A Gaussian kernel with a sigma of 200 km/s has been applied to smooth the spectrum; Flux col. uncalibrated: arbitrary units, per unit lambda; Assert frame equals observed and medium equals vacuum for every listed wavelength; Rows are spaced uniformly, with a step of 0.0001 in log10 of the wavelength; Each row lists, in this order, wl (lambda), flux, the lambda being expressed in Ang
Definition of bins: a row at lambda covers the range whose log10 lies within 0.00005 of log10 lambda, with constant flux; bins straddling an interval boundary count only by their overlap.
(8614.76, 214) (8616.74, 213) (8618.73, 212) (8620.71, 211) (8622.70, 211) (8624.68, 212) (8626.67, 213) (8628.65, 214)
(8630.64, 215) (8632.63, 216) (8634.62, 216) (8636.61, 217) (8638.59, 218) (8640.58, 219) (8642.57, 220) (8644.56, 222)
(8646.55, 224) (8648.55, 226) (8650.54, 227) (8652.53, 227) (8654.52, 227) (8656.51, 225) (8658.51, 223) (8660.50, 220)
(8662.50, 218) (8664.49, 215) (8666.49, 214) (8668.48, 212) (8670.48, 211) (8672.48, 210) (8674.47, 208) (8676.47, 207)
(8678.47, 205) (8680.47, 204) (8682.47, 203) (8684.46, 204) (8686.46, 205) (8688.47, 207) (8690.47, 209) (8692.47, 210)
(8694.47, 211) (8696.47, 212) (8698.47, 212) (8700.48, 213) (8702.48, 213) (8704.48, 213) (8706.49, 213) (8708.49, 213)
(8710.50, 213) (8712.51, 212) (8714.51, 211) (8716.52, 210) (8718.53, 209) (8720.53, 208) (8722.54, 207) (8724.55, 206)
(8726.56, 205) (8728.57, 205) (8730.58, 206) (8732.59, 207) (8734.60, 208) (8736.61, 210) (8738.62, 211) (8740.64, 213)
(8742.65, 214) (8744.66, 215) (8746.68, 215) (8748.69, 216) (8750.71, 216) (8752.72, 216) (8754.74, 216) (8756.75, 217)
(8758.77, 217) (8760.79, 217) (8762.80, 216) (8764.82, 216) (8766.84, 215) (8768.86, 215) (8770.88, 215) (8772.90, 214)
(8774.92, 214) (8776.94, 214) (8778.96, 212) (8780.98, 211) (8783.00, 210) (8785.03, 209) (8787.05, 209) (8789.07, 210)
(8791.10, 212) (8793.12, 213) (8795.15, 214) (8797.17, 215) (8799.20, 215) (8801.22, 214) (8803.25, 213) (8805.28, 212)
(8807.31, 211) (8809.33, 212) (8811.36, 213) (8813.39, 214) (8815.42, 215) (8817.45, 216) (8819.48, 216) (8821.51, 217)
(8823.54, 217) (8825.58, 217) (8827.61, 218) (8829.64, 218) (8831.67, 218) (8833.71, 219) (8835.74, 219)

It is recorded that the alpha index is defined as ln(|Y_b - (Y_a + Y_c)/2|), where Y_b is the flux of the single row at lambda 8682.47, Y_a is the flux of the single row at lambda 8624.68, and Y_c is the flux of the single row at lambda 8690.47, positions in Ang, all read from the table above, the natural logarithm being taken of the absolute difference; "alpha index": 2.01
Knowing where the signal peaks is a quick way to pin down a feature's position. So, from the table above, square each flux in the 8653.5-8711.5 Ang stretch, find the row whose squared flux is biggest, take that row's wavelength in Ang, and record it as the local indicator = 8654.52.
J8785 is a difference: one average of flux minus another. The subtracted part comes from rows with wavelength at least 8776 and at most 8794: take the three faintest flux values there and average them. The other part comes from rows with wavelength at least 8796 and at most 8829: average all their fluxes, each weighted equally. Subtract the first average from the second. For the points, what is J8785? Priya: 5.4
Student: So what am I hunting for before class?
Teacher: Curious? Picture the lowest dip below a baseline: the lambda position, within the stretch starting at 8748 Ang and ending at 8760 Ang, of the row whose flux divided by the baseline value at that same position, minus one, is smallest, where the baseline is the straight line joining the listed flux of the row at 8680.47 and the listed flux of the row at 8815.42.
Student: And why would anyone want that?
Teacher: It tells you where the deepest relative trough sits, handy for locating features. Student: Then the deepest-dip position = 8754.74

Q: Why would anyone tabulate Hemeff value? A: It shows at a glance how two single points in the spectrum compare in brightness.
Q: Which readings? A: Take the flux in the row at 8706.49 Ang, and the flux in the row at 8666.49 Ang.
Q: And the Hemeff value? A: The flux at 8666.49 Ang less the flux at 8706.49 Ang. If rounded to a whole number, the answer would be 1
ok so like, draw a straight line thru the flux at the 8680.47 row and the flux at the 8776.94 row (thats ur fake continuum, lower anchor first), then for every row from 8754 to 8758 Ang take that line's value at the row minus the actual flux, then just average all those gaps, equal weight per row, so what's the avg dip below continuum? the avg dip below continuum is -4.7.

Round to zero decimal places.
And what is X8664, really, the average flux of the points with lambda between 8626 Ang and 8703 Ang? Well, 215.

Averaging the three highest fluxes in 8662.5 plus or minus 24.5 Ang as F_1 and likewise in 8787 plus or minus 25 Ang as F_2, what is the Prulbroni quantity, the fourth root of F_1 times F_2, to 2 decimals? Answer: 14.87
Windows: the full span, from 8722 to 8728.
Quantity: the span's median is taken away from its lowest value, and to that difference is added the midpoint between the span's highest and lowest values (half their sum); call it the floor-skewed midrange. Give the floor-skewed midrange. 205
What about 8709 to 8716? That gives 211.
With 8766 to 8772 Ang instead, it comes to 215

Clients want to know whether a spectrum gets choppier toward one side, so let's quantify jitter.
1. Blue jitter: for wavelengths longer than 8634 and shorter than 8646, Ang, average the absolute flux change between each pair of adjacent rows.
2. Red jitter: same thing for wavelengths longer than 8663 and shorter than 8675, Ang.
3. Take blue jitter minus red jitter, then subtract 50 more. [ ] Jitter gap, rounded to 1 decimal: -50.2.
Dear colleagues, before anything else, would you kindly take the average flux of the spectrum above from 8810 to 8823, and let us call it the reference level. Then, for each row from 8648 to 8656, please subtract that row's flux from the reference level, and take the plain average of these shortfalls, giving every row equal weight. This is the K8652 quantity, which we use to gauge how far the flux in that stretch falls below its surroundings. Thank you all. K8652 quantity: -12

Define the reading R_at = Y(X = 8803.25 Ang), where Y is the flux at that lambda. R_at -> 213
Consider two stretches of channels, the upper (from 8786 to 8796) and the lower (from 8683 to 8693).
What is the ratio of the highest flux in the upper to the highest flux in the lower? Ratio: 1.02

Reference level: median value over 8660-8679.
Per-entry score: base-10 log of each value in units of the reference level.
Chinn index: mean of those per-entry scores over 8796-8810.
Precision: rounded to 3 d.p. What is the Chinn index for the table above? 0.003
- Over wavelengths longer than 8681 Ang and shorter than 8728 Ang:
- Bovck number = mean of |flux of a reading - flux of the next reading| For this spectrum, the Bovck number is 0.82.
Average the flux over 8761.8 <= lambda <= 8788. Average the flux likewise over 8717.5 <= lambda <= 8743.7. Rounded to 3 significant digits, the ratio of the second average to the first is 0.978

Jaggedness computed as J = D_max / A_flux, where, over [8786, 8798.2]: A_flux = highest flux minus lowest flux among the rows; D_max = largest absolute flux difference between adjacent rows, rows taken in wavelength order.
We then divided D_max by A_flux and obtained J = 0.3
